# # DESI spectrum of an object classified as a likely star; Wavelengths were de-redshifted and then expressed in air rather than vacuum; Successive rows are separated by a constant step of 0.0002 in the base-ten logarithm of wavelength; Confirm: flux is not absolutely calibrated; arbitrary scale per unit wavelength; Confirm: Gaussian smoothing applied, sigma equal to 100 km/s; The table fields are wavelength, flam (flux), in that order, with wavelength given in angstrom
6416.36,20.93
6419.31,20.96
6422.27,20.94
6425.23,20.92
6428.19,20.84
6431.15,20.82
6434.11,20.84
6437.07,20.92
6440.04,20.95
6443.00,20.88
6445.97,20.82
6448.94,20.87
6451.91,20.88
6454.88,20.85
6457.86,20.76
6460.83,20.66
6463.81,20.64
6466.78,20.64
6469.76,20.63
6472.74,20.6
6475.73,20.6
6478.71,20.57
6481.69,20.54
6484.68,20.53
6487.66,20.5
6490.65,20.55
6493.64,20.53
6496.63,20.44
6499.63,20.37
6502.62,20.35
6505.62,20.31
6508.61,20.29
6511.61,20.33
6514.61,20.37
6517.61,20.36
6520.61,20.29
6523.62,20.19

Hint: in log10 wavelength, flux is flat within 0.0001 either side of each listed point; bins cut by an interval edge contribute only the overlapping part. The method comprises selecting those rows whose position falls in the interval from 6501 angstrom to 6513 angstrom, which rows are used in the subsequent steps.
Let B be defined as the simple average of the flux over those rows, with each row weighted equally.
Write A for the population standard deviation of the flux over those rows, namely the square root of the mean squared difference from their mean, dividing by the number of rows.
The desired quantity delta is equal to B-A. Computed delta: 20.3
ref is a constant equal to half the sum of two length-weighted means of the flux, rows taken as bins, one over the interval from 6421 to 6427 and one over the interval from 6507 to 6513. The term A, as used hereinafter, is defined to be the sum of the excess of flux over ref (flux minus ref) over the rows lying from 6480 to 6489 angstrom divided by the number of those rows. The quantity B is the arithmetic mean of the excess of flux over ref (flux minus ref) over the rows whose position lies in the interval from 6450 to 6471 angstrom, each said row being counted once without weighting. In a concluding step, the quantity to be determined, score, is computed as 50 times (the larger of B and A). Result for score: 5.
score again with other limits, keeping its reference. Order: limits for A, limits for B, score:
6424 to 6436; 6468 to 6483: 12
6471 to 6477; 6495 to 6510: -1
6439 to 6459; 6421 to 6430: 14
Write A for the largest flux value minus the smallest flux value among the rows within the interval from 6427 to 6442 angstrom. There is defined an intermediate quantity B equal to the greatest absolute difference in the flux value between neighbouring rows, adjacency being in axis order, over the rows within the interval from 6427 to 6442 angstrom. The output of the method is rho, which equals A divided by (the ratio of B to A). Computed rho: 0.211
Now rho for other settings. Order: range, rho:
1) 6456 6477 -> 0.256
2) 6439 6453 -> 0.241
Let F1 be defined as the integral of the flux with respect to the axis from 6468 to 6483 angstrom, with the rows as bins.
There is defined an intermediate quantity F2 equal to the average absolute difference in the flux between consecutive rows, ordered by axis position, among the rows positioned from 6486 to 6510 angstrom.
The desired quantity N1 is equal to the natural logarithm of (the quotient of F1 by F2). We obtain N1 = 8.85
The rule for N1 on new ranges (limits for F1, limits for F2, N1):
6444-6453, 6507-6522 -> 8.45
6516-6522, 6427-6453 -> 7.96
